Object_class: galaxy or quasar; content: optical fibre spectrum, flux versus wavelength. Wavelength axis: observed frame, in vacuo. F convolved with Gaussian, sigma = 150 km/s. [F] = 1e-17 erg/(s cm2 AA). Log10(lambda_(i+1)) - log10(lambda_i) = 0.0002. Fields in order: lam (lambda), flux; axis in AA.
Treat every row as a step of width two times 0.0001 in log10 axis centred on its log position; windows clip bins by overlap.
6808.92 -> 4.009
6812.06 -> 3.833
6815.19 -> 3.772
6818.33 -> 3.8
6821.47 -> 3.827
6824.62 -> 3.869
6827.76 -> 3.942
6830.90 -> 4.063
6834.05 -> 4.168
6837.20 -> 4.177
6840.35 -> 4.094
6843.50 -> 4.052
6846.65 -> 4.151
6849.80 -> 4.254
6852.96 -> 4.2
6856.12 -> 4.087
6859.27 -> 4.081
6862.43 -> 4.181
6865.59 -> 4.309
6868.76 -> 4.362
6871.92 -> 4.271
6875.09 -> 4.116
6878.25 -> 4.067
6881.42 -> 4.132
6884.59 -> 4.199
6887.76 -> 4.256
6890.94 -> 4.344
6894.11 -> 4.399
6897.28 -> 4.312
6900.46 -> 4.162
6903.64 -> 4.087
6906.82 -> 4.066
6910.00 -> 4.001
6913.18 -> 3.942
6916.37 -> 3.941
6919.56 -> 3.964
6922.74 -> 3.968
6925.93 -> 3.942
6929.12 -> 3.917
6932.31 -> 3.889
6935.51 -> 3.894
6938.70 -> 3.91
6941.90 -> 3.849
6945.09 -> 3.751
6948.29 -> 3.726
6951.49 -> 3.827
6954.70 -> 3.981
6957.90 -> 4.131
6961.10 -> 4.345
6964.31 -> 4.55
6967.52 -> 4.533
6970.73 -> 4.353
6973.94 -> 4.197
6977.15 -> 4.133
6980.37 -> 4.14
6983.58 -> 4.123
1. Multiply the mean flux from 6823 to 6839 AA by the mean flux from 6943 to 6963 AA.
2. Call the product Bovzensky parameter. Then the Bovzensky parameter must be 16.0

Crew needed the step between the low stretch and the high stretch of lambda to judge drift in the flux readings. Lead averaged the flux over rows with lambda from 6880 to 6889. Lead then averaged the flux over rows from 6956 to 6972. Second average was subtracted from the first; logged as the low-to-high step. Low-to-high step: -0.2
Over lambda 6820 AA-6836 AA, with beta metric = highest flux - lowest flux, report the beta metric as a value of 0.34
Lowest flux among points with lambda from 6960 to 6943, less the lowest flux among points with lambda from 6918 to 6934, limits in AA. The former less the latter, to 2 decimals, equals -0.16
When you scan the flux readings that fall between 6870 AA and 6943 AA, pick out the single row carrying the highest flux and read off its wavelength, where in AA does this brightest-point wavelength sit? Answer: 6894.11 AA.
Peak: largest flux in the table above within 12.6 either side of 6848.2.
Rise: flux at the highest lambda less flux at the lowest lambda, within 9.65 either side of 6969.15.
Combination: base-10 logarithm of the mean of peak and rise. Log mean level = 0.306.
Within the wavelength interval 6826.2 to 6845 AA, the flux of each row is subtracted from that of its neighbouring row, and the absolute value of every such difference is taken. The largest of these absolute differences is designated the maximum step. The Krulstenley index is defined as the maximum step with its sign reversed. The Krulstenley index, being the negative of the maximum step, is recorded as -0.121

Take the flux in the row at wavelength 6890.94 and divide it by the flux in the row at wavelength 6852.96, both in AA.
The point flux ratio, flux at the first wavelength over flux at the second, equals 1.034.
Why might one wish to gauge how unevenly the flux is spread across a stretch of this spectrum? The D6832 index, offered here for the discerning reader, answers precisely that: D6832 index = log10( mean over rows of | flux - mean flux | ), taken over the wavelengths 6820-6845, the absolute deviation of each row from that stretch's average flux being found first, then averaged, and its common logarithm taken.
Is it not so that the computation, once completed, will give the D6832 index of -0.96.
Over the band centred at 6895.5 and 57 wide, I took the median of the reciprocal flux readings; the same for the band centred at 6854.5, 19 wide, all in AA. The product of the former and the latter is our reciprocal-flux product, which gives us 0.0582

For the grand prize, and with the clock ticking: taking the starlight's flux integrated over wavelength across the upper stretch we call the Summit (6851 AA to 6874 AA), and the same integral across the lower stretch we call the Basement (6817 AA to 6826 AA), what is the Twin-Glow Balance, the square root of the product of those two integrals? 58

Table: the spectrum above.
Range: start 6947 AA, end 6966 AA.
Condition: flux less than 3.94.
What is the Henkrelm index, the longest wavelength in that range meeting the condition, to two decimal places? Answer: 6951.49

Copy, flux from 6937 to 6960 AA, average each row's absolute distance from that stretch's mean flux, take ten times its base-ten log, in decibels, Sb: -9.69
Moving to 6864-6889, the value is -10.68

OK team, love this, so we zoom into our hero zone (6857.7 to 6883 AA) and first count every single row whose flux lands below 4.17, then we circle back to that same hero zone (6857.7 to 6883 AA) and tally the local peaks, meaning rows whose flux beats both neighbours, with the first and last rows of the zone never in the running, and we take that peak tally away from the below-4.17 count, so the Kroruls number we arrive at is 3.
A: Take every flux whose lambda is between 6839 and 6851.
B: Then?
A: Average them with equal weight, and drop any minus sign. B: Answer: 4.14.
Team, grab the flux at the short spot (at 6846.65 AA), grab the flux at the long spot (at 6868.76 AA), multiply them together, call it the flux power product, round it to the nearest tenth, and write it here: 18.1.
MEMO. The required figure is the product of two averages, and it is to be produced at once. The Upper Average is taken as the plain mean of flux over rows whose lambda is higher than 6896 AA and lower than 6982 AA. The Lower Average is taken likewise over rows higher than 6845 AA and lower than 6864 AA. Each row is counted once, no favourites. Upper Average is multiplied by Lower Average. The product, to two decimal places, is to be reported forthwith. 16.87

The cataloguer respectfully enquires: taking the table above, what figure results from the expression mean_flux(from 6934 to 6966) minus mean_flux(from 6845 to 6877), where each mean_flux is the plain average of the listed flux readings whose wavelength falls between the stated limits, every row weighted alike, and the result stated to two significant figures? -0.20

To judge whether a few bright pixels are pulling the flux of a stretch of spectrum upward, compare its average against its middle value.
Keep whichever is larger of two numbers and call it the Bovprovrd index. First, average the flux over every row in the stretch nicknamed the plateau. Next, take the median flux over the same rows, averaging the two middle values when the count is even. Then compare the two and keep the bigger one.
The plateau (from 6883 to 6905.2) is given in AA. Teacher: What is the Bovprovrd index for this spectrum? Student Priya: 4.26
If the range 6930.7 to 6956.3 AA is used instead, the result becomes 3.87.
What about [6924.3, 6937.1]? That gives 3.91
